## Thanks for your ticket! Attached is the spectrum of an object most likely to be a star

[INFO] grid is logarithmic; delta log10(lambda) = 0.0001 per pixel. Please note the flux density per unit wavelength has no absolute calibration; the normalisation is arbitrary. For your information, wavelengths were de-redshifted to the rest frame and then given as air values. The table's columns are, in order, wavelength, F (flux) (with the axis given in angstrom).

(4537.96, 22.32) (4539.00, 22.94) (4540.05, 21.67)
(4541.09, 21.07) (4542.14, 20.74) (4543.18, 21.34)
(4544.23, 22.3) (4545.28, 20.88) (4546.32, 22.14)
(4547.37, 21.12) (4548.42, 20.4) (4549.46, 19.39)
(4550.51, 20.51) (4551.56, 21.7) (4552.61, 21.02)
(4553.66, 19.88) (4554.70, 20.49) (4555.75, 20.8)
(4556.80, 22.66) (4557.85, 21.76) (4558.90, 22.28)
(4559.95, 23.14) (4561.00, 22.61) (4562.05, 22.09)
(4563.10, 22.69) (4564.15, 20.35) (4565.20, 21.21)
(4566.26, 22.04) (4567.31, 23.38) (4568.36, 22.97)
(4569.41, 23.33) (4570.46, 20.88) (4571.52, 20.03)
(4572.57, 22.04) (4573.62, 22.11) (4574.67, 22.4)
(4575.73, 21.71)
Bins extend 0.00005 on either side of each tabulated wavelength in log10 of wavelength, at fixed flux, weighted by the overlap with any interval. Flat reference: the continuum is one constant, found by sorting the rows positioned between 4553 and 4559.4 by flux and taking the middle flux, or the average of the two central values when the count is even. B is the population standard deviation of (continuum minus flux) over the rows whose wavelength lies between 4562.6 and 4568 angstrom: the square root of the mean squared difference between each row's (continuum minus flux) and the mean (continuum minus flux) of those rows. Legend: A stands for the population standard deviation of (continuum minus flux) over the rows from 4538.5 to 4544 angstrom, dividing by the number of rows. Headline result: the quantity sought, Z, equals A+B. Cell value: 1.83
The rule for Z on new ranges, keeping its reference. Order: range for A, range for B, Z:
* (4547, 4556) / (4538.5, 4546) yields 1.39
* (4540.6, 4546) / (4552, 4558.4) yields 1.45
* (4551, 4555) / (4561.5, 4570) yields 1.67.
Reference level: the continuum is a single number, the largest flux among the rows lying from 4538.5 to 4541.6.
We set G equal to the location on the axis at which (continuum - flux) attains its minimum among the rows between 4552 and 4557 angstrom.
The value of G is 4556.80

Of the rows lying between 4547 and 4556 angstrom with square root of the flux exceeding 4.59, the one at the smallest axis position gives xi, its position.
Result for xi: 4547.37 angstrom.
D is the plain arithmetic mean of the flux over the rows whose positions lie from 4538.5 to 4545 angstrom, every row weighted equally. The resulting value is 21.7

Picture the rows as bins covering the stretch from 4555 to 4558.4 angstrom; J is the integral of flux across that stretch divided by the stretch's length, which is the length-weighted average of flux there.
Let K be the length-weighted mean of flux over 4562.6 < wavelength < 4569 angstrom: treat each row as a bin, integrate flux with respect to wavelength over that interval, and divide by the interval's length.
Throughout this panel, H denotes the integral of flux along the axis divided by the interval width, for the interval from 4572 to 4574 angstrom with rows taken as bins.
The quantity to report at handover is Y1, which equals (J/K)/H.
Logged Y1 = 0.0443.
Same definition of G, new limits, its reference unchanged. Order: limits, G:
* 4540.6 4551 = 4544.23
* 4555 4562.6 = 4559.95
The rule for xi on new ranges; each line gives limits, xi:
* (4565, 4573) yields 4565.20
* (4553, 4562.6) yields 4556.80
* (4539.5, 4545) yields 4540.05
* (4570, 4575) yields 4572.57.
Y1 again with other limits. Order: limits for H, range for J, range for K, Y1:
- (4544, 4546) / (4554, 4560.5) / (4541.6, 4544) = 0.0478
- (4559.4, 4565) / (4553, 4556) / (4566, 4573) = 0.0417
